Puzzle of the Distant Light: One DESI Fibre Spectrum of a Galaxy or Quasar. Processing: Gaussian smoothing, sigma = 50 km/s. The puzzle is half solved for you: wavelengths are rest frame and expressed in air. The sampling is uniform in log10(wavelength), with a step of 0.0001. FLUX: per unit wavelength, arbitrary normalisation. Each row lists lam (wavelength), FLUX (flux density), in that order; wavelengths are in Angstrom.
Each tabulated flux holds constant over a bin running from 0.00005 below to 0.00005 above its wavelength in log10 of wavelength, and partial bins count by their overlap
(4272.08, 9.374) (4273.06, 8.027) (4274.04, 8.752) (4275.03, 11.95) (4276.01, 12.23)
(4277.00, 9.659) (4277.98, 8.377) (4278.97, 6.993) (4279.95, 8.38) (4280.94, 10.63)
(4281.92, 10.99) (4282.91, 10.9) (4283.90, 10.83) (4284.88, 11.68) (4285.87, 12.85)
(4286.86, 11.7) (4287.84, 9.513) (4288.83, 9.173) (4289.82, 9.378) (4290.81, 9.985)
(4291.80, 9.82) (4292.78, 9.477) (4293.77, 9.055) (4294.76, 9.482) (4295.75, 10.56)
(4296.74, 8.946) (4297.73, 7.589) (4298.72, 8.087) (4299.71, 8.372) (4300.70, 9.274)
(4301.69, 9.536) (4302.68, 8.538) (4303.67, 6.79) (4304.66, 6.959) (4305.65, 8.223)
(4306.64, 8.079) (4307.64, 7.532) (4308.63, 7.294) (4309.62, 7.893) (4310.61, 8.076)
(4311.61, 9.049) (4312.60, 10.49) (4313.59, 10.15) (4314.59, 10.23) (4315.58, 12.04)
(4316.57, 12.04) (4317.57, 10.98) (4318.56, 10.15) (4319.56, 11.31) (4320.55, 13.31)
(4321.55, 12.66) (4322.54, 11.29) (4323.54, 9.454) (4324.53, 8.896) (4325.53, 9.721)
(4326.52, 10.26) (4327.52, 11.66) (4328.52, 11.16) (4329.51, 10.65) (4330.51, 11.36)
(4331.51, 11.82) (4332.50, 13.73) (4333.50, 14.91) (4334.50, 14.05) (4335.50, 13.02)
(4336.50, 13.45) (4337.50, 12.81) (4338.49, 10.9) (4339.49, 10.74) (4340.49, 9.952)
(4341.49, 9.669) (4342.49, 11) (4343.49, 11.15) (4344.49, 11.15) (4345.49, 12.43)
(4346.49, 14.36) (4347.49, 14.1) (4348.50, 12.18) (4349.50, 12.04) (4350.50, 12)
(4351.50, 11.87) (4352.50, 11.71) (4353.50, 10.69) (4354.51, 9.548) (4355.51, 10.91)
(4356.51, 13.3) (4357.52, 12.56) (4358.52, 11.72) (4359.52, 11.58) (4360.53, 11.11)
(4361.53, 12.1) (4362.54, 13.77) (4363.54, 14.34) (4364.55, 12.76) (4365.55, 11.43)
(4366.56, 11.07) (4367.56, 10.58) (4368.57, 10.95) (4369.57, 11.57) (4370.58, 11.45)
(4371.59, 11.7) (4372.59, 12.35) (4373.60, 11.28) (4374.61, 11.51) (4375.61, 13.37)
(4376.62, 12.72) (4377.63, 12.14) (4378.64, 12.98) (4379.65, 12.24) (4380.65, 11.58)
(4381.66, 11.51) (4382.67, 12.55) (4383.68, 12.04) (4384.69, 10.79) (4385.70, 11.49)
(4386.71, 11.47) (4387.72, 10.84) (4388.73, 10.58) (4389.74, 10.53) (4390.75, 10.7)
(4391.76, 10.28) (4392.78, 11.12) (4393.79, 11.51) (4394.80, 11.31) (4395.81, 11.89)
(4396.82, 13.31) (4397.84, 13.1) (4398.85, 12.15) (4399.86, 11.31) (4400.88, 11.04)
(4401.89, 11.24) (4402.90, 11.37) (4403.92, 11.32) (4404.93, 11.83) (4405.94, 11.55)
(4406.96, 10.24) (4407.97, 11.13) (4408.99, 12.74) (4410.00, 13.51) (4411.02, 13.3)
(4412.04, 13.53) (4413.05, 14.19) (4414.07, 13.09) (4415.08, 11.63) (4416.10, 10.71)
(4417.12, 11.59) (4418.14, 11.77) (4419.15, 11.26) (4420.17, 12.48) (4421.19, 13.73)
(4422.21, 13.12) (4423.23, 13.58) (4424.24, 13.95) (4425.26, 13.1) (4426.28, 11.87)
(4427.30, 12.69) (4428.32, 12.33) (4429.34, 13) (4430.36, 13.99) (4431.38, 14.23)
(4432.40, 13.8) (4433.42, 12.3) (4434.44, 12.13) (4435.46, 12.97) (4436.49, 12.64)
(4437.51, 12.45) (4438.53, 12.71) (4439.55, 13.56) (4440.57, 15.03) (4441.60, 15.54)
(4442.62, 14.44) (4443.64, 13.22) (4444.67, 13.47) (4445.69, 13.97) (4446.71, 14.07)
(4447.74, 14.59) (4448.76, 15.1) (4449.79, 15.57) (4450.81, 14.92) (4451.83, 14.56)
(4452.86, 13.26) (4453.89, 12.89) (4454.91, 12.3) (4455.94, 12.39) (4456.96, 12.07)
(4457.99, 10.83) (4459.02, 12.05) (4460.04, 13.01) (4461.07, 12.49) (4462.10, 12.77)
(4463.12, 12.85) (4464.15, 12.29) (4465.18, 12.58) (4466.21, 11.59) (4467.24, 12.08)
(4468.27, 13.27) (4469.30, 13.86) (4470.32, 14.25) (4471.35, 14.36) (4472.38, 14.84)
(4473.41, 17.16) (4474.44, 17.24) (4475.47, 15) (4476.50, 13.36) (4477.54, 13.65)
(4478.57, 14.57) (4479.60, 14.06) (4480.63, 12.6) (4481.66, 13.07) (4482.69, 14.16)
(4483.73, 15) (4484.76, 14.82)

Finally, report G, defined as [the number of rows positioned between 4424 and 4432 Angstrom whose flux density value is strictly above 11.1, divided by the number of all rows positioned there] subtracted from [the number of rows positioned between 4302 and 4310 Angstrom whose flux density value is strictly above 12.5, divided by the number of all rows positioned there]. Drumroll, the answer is -1.00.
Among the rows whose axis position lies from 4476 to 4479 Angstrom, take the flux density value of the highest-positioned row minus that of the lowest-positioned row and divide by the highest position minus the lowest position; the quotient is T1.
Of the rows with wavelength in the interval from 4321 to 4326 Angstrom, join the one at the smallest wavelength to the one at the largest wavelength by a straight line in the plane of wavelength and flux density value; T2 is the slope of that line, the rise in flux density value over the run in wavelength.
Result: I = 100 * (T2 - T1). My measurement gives -132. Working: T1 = 0.6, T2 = -0.74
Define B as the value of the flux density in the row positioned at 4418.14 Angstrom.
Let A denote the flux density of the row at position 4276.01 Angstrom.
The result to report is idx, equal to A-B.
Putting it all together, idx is 0.5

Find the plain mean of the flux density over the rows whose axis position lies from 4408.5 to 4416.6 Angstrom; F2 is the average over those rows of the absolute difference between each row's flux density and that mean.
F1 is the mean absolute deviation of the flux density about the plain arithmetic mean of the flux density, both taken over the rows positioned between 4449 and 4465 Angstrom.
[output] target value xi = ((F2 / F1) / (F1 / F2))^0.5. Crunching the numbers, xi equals 1.0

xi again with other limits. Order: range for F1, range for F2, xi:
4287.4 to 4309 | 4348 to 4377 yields 0.9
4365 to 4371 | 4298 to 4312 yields 2.0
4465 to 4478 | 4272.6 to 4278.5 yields 1.2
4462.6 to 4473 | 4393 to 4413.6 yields 1.0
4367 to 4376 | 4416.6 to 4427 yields 1.5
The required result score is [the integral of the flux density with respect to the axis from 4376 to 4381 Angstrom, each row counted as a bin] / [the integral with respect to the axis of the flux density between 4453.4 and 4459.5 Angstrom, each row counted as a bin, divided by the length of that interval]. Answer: 5.1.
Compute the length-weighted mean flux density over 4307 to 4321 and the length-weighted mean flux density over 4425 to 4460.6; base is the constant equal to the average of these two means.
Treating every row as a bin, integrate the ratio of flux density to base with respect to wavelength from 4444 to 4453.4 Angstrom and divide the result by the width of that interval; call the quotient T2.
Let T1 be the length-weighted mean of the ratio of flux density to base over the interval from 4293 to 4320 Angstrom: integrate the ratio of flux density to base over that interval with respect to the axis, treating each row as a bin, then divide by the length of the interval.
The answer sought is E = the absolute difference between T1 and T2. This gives 0.45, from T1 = 0.78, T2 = 1.23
